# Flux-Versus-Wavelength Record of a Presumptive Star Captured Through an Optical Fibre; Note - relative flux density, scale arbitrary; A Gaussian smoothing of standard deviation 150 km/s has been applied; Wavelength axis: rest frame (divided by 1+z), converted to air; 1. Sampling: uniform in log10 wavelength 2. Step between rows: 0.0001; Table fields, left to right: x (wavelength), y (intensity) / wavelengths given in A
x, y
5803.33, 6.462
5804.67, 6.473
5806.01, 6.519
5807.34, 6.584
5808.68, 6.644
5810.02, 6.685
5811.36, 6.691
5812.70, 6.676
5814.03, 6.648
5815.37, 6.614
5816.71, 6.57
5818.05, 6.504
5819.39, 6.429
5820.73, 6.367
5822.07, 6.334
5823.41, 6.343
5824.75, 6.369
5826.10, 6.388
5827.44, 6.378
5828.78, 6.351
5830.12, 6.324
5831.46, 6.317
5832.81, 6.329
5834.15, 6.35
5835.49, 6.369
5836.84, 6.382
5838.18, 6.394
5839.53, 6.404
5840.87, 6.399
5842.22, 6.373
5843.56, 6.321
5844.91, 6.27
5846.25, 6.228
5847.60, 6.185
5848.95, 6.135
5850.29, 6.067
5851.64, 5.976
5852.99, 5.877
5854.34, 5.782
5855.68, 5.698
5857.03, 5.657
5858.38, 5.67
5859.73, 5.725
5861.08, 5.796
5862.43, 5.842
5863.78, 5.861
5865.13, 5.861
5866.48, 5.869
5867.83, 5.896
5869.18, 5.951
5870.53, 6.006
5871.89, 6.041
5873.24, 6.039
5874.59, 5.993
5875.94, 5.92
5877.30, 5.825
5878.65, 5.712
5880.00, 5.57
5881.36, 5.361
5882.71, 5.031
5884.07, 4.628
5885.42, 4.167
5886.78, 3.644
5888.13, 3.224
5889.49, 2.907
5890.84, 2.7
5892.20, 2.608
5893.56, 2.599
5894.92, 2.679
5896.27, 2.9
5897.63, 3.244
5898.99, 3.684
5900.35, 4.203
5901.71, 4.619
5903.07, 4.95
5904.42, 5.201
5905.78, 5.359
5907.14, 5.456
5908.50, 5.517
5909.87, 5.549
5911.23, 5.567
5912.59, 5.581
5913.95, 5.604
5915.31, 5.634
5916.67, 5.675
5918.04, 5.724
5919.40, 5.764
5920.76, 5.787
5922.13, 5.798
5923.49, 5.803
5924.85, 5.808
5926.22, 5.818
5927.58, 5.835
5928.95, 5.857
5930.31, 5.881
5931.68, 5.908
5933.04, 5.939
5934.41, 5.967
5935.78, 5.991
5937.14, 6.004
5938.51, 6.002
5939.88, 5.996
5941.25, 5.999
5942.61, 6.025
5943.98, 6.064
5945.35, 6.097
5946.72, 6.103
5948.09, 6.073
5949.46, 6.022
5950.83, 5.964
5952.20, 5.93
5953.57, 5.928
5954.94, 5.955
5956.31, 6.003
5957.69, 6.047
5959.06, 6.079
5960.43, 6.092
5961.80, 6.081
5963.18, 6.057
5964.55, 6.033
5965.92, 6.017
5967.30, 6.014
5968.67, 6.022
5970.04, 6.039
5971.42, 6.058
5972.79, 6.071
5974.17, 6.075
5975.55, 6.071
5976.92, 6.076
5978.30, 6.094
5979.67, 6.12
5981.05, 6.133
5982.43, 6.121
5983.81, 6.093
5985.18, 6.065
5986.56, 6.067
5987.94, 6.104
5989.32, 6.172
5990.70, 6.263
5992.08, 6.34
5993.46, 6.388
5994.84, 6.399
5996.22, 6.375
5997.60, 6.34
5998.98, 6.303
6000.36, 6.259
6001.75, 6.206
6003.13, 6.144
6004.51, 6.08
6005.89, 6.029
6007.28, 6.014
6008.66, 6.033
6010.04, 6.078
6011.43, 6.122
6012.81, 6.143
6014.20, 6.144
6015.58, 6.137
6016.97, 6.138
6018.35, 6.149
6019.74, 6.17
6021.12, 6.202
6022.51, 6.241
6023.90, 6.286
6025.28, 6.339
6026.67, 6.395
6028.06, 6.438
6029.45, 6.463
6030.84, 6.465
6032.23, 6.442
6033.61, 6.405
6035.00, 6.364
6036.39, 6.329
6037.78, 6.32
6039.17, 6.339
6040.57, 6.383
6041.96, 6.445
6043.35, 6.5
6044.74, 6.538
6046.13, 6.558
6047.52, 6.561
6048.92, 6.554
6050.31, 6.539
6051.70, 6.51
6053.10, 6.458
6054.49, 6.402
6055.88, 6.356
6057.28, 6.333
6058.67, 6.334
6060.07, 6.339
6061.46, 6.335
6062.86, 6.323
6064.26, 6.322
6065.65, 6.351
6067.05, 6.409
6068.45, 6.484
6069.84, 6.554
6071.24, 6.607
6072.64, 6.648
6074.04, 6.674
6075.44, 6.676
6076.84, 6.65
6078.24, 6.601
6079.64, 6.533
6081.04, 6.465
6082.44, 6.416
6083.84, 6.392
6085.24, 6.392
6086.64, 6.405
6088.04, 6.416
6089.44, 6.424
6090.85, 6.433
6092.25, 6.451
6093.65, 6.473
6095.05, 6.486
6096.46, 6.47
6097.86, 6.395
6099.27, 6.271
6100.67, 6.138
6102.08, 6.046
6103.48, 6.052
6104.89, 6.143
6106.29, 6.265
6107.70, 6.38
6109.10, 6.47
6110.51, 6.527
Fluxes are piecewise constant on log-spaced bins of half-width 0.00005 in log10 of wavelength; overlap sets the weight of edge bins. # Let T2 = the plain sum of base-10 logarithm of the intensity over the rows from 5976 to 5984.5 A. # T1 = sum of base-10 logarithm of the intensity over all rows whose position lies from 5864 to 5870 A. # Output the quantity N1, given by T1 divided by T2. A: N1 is 0.65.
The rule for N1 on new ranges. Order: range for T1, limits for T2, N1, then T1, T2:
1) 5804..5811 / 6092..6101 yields 0.73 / 4.1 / 5.6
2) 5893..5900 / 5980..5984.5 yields 1.01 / 2.4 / 2.4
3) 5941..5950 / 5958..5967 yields 1.17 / 5.5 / 4.7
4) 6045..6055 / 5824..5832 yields 1.18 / 5.7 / 4.8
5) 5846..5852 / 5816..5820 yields 1.61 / 3.9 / 2.4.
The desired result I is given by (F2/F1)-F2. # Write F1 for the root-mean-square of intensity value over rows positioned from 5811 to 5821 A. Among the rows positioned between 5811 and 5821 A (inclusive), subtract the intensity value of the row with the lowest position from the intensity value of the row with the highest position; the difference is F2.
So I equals 0.3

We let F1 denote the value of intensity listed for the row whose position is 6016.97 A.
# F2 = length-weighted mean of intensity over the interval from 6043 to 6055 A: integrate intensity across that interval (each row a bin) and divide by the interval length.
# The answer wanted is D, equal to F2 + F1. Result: 12.7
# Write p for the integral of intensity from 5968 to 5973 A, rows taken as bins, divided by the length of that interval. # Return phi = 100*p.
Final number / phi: 605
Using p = 6.05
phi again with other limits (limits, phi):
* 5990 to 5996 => 635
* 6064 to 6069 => 640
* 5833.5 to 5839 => 637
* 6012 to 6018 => 615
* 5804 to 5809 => 655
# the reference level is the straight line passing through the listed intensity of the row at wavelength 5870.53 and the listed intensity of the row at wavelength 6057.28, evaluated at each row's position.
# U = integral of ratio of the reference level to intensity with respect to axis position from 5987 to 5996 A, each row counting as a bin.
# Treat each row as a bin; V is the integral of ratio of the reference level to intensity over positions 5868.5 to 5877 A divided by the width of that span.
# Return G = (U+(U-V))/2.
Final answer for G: 8.4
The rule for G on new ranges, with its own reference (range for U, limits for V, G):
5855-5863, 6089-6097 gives 7.9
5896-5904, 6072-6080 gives 12.0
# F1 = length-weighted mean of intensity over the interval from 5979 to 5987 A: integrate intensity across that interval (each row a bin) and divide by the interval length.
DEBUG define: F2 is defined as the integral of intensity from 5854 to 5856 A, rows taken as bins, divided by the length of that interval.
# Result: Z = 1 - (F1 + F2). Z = -10.9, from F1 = 6.10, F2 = 5.8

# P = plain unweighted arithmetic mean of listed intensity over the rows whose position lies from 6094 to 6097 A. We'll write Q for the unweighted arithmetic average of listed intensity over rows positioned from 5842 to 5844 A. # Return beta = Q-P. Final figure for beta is -0.1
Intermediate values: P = 6.48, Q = 6.35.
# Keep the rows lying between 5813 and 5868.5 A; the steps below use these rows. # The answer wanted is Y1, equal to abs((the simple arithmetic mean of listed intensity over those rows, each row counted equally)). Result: 6.19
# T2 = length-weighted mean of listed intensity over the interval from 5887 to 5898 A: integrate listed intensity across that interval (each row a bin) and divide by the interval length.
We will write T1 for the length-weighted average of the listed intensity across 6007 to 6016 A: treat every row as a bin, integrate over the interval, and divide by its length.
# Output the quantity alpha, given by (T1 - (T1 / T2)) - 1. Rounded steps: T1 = 6.10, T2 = 2.88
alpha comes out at 2.98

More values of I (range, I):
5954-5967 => -0.1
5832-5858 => 0.6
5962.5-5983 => -0.1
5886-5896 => 0.6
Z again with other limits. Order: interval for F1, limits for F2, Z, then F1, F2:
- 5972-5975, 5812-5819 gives -11.7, 6.06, 6.6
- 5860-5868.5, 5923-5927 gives -10.7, 5.85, 5.8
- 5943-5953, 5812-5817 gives -11.7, 6.03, 6.6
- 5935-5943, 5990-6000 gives -11.3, 6.00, 6.3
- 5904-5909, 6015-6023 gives -10.6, 5.39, 6.2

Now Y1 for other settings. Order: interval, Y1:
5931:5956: 6.00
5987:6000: 6.30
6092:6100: 6.42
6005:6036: 6.24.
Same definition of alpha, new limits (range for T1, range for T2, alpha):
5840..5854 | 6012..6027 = 4.18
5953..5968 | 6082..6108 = 4.08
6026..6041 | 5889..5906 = 3.63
